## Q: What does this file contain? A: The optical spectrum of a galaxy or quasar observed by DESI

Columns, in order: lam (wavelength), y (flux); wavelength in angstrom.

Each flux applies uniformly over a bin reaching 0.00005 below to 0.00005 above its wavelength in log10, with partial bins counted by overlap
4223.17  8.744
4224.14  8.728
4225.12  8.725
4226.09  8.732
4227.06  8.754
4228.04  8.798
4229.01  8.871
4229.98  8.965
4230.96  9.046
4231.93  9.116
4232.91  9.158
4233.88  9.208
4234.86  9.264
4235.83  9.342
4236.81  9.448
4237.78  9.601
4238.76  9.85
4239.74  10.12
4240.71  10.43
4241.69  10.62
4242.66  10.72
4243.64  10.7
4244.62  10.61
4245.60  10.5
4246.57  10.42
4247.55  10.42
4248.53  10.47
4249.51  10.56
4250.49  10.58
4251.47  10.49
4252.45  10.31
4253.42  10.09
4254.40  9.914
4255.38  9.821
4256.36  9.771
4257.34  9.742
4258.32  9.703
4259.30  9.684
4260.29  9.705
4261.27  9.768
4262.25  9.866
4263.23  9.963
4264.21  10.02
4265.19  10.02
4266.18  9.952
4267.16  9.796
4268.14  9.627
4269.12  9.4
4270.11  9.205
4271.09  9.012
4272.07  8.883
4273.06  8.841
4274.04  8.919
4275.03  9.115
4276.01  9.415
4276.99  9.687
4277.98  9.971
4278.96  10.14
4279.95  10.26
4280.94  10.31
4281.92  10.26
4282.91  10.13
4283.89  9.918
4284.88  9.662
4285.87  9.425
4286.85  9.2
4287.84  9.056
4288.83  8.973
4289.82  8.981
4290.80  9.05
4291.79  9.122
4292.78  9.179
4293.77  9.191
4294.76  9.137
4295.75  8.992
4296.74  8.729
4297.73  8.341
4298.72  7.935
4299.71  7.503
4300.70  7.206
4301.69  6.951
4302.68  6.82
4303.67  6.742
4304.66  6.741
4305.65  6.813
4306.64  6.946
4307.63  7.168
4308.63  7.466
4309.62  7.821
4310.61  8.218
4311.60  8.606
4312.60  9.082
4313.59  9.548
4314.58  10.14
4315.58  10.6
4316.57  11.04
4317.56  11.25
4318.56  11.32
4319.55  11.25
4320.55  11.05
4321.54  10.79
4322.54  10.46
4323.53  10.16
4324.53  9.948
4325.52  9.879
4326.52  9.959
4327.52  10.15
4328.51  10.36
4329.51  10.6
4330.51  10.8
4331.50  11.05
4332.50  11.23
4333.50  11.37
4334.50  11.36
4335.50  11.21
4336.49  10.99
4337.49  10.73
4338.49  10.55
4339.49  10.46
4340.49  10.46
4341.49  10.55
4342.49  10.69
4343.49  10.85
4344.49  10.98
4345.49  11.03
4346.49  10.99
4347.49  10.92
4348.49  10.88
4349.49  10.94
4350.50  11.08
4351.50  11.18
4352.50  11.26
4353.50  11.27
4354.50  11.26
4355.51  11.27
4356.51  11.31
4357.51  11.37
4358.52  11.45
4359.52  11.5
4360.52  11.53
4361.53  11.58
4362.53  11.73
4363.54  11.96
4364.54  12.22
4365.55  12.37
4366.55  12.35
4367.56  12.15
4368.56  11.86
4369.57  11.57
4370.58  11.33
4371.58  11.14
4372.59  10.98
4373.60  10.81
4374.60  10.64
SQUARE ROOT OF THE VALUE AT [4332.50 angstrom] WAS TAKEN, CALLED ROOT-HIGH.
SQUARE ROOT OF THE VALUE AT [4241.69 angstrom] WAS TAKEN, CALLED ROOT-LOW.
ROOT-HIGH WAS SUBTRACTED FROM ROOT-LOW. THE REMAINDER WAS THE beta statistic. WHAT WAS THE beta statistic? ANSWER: -0.1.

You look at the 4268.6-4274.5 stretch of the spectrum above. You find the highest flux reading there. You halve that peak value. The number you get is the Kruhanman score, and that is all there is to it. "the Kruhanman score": 4.7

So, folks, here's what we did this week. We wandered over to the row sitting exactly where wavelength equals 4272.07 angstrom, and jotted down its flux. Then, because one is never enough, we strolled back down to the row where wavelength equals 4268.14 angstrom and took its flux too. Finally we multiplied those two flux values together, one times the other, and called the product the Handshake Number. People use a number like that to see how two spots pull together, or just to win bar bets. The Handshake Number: 86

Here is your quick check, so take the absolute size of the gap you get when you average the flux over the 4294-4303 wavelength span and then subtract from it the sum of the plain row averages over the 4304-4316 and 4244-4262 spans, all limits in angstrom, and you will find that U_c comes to 10.4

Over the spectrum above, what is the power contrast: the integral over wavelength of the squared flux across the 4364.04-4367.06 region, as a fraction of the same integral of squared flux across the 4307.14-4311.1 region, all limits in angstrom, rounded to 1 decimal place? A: 2.0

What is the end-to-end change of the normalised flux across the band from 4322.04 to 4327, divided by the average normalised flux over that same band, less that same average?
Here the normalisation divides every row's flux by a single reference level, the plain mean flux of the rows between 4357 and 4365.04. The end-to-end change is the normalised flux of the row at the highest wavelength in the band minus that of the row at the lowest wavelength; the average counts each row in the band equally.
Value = -0.91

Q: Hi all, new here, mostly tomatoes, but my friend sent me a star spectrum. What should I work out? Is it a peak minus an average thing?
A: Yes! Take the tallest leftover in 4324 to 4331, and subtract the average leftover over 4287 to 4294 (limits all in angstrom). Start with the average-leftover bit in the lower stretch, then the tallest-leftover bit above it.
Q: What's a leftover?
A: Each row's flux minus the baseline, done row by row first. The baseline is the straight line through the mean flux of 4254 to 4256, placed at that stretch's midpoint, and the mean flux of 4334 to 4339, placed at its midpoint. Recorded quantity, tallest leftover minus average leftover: 1.2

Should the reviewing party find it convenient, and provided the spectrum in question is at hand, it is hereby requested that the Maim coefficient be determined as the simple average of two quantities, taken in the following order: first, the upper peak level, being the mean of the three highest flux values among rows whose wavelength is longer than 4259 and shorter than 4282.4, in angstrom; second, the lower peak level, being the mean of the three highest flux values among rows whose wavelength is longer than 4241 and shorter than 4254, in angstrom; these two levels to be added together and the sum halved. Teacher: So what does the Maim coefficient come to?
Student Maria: 10.5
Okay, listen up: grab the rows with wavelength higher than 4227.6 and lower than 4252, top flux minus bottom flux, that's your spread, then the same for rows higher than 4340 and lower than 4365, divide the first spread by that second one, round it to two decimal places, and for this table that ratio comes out 1.09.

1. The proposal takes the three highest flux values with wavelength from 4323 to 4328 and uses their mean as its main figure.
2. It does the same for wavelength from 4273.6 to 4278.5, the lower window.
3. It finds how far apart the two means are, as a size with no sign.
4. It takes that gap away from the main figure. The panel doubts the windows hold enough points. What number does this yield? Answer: 9.7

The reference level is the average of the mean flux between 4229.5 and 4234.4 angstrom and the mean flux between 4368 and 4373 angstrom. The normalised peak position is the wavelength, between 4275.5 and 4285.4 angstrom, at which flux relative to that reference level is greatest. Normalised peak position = 4280.94 angstrom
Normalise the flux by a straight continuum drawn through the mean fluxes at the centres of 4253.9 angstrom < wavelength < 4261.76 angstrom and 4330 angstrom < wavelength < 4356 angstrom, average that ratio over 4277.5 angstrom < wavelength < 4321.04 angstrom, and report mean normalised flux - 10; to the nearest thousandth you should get -9.130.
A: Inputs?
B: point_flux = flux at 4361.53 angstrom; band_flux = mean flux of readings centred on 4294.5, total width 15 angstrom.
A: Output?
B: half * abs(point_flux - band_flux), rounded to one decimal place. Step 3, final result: 1.5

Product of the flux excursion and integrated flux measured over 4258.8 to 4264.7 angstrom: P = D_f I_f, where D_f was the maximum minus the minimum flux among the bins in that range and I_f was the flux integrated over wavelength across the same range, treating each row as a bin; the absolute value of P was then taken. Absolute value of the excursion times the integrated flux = 19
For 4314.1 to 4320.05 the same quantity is 77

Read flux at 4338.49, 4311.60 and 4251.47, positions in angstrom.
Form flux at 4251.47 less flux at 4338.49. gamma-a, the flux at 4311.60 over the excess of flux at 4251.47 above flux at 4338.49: -143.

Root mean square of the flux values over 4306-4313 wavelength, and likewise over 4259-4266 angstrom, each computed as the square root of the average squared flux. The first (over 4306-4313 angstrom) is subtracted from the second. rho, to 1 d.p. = 1.9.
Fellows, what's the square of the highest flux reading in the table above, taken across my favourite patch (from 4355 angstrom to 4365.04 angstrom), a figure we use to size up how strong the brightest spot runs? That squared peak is 149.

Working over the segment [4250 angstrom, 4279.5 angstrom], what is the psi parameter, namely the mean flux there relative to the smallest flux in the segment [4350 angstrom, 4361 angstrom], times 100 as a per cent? 88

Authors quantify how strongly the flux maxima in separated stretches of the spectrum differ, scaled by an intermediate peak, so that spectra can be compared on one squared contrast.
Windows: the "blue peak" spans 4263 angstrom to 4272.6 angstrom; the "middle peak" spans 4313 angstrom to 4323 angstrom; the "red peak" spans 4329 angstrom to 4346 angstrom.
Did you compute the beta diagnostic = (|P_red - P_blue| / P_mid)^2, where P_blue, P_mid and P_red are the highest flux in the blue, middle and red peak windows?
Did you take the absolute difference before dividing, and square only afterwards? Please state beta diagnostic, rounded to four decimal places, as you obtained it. 0.0142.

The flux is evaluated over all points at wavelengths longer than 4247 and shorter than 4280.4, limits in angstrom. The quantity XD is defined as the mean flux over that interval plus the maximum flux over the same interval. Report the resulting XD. 20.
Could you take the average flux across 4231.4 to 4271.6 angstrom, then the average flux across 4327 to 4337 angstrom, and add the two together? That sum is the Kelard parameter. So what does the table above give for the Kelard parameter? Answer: 20.8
